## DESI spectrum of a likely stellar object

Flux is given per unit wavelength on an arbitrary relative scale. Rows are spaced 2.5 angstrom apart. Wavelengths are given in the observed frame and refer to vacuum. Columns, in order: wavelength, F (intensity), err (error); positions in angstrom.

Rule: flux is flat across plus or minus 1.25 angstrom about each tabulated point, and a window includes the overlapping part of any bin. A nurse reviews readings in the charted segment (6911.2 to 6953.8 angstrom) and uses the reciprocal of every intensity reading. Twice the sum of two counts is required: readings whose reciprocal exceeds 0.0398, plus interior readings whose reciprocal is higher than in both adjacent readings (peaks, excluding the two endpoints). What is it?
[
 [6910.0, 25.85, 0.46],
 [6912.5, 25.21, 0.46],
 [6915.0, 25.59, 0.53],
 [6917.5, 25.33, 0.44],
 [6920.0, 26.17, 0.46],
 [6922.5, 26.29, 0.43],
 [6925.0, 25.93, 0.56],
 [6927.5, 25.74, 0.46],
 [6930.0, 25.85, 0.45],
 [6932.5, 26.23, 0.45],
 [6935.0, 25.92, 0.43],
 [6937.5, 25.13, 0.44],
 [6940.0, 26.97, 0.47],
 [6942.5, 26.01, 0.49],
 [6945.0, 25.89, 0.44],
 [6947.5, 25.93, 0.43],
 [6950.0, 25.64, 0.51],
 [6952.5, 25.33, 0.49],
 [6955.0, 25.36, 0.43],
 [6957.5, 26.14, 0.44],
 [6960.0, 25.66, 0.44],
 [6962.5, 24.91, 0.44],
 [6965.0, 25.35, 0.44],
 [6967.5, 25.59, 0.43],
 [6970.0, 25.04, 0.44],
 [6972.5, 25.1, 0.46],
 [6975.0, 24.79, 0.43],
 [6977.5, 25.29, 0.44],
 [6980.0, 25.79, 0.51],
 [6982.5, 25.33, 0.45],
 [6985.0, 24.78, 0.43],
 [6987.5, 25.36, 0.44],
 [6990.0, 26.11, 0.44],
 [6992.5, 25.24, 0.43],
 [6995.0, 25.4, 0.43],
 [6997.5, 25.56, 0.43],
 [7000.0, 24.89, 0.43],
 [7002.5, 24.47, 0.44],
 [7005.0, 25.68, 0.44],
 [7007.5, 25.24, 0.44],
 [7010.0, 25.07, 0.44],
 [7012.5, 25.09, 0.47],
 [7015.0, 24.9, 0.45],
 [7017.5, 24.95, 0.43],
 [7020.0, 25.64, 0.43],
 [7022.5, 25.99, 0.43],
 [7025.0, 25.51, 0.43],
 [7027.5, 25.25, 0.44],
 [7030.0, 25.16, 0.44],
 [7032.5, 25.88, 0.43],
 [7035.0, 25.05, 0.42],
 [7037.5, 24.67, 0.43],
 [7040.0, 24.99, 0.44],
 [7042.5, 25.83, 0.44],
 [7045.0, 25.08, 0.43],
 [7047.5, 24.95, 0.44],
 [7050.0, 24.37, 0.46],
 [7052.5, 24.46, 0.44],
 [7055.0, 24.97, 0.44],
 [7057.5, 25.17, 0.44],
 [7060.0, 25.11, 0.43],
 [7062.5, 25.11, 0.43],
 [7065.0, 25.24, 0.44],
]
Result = 8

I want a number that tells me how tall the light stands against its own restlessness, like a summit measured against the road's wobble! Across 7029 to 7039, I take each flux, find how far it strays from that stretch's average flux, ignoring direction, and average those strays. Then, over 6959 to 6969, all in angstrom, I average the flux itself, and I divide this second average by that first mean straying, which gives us 74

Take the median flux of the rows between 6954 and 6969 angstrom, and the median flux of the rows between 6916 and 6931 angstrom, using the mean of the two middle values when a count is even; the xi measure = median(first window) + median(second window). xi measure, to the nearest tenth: 51.4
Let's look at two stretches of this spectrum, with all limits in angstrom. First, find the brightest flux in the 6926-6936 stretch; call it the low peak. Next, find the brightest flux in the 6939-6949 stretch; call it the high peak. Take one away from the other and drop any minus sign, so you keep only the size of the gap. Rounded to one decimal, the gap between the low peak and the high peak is 0.7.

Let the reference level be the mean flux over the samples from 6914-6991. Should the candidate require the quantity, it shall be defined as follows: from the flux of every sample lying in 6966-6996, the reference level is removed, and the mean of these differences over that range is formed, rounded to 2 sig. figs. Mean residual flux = -0.31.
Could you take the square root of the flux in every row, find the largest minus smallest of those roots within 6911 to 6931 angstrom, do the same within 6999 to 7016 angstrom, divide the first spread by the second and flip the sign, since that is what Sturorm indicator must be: -0.88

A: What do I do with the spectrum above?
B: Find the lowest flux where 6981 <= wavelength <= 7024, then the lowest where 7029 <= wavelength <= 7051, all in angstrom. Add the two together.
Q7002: 48.8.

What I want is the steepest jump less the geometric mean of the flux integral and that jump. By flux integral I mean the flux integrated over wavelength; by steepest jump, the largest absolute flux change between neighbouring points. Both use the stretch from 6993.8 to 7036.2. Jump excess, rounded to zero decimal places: -35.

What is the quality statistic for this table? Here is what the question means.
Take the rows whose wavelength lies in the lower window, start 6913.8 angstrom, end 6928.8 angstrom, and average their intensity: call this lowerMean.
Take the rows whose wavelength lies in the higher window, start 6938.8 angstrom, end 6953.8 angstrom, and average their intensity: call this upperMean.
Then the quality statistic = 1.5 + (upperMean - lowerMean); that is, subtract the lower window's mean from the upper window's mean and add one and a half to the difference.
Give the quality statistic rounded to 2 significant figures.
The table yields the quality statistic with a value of 1.6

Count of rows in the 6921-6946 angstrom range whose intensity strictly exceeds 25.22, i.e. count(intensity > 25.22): 9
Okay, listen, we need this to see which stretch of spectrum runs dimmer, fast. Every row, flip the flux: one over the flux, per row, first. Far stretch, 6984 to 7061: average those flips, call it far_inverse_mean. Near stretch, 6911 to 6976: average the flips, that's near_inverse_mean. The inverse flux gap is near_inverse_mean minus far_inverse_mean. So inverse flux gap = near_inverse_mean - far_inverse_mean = -0.0007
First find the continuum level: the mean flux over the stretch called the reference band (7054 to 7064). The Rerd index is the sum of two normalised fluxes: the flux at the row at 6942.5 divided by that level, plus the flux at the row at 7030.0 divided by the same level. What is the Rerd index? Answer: 2.04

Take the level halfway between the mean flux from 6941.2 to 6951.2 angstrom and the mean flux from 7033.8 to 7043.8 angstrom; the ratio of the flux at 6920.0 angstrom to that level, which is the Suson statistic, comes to 1.03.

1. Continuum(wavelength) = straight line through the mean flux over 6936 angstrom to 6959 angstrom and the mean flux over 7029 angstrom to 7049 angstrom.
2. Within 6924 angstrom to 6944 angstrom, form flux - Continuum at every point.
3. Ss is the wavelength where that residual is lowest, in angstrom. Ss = 6937.5 angstrom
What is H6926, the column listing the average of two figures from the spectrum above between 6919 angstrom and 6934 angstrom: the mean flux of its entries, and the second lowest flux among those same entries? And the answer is 25.9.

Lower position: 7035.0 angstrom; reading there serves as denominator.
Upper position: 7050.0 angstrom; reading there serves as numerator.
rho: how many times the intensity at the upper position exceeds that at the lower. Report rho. 0.97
